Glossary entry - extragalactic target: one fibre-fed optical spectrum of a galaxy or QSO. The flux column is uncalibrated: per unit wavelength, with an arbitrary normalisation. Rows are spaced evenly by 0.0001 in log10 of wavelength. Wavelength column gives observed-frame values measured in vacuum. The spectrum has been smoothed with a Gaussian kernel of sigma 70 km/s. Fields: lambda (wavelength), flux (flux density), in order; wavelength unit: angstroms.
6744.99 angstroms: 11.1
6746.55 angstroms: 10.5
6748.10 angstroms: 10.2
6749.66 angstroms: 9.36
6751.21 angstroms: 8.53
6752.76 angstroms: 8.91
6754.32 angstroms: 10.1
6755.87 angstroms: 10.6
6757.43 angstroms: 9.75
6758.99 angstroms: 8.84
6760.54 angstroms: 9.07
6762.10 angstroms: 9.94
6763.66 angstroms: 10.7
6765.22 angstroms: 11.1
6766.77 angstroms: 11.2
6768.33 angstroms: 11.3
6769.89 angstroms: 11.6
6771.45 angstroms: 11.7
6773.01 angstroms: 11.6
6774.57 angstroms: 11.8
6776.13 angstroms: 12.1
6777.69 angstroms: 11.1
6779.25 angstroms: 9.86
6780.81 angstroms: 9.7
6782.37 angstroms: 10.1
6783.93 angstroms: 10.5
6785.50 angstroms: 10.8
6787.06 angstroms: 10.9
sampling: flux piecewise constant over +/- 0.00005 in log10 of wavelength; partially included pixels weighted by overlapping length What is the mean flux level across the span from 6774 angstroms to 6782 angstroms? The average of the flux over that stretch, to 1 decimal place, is 10.9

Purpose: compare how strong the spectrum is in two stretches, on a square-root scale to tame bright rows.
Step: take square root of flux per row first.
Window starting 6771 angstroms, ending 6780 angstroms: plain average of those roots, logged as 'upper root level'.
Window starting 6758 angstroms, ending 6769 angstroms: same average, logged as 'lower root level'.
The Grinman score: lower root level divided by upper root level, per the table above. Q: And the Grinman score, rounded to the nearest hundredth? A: 0.95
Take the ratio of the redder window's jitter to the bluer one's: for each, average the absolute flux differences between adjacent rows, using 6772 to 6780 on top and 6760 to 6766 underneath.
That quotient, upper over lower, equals 1.01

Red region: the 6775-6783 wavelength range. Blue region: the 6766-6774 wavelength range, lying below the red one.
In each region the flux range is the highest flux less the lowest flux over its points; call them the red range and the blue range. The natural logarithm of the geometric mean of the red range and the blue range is 0.09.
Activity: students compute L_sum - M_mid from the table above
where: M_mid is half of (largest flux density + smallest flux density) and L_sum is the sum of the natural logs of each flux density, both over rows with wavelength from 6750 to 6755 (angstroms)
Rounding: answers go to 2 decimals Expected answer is -2.67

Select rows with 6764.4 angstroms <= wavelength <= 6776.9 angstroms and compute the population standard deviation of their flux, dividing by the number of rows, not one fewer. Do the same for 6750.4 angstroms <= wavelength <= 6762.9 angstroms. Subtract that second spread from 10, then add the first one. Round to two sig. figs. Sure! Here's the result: 9.6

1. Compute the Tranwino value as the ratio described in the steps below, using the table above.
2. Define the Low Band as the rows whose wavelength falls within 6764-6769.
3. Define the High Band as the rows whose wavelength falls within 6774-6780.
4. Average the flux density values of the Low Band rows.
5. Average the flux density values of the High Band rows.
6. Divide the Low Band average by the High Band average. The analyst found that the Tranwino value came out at 1.00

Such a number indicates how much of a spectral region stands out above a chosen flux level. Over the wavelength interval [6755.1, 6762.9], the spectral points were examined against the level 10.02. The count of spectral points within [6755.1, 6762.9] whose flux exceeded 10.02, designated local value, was 1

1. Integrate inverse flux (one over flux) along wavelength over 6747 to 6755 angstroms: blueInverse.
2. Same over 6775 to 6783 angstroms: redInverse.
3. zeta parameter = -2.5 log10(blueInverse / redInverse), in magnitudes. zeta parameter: -0.12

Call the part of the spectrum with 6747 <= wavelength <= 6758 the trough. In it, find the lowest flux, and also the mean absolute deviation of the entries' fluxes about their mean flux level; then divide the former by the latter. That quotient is 14.2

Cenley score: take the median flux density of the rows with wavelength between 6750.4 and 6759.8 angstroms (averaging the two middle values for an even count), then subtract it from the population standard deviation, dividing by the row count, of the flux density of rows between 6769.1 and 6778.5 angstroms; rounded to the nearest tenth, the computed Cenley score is -9.0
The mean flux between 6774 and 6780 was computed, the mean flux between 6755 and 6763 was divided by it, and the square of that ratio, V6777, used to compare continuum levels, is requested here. 0.74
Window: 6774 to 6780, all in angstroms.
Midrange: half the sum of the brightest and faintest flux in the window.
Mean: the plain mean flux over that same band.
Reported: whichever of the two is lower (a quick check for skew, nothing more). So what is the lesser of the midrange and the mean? 11.0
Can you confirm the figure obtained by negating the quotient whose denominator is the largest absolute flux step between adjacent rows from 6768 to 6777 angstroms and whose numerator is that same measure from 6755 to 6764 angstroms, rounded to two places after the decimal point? -3.03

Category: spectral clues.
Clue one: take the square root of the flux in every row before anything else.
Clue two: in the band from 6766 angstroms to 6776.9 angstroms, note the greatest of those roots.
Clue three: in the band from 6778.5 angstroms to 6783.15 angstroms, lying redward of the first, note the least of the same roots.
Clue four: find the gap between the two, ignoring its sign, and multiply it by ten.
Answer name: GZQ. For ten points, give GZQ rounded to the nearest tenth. 3.6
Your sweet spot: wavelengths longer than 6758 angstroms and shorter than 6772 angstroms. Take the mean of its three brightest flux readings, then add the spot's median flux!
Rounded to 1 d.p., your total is 22.6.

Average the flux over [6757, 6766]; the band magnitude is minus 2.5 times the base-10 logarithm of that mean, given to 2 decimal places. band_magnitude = -2.49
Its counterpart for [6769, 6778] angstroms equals -2.67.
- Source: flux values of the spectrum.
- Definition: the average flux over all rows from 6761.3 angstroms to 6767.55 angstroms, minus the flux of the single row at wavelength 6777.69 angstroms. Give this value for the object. -0.4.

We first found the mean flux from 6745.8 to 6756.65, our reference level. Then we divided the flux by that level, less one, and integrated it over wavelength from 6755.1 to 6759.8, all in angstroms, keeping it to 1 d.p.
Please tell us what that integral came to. 0.0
